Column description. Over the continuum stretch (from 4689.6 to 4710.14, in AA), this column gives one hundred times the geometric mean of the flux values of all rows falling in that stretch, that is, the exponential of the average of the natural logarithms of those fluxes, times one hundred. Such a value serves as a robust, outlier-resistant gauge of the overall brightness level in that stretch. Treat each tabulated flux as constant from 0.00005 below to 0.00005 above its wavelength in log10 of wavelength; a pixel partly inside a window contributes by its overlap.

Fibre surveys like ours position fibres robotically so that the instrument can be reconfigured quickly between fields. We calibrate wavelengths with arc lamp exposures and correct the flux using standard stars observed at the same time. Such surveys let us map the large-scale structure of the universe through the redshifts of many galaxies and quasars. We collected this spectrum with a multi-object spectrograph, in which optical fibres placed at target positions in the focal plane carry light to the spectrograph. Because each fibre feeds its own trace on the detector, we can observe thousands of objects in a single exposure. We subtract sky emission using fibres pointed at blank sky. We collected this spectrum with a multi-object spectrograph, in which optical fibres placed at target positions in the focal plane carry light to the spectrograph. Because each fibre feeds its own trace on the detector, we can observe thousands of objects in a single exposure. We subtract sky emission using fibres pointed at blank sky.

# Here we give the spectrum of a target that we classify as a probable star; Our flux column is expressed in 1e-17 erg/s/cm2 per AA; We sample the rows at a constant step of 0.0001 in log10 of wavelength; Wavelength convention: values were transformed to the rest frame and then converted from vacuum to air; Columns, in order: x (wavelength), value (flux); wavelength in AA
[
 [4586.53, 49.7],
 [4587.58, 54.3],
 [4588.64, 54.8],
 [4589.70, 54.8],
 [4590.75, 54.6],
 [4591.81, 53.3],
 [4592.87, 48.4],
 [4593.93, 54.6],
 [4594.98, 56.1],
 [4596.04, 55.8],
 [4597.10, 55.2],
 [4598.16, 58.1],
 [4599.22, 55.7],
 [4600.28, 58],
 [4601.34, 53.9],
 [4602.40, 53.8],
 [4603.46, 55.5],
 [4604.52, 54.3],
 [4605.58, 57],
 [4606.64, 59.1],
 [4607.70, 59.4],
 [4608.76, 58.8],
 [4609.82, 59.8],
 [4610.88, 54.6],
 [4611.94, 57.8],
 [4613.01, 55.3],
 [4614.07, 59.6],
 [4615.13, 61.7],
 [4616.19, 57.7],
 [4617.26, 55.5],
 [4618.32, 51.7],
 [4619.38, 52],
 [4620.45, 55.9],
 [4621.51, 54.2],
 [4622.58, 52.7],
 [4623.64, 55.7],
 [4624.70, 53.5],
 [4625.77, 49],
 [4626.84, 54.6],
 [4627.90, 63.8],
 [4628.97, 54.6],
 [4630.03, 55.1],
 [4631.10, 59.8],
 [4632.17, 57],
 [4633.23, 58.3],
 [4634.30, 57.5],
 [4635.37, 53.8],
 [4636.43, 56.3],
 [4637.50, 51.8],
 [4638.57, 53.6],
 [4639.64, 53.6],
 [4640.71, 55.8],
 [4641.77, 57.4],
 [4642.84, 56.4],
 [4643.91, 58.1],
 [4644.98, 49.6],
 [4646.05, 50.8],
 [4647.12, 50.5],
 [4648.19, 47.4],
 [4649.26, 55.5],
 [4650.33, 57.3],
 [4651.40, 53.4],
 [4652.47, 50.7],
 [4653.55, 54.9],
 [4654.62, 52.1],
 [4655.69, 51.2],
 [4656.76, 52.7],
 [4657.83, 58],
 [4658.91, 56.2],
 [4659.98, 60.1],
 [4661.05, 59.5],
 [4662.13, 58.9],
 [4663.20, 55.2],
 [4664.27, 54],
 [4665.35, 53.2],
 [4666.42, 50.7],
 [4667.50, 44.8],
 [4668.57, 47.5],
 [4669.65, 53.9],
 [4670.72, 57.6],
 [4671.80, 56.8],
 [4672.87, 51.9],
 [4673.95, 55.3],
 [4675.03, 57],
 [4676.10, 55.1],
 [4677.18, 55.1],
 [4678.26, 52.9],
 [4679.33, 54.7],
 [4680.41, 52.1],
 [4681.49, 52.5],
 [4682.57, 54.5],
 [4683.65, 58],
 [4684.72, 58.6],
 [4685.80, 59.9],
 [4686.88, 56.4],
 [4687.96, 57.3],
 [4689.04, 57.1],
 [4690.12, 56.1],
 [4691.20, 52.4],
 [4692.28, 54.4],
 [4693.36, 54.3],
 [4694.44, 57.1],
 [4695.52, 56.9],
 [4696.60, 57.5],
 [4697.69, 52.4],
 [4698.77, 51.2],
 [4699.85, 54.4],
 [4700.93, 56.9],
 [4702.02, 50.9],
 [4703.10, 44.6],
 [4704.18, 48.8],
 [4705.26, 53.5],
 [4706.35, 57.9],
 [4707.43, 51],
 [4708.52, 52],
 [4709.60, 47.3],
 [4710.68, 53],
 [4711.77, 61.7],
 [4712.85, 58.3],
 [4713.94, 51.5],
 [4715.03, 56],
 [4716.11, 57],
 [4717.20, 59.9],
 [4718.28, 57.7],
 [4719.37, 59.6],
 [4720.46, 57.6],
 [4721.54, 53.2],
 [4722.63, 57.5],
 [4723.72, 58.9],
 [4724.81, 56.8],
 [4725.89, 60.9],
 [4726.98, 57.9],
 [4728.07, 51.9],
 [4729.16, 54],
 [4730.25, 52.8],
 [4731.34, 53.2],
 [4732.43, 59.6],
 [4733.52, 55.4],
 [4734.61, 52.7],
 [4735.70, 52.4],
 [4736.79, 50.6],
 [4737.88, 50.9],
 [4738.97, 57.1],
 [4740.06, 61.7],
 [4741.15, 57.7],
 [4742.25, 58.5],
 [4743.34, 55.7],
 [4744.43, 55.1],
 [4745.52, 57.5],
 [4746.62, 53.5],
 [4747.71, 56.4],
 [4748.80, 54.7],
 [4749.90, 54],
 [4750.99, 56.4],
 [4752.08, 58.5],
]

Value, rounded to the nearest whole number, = 5301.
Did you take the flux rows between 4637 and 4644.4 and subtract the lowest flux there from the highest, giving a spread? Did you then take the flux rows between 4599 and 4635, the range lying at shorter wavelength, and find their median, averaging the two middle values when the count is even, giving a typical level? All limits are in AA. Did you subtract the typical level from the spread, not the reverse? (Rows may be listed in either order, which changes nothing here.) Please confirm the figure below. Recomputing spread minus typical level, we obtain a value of -49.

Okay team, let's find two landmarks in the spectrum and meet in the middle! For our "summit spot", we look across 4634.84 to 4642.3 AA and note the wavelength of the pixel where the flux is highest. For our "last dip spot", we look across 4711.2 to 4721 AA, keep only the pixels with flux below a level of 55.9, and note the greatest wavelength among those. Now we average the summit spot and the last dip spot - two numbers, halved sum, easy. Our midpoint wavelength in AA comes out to 4677.9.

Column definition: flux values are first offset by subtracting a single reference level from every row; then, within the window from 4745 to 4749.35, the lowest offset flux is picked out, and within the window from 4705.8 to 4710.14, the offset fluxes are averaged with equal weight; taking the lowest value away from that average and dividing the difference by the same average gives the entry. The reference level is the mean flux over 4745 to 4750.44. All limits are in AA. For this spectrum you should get 0.5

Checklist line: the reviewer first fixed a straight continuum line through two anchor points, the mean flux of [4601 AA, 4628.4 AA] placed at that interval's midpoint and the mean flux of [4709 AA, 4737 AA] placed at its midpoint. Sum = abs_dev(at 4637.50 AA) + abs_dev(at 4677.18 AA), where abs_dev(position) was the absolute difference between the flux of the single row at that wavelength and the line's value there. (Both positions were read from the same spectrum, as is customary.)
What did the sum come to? 5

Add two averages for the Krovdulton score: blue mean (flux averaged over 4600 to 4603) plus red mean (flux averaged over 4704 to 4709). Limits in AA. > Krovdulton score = 107.9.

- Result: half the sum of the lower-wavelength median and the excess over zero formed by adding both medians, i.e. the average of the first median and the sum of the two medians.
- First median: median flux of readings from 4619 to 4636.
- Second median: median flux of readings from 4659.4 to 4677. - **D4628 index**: 82.4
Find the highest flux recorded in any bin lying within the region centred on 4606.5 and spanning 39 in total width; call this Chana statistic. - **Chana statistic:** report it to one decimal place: 61.7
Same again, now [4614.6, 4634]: 63.8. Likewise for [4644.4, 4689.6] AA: 60.1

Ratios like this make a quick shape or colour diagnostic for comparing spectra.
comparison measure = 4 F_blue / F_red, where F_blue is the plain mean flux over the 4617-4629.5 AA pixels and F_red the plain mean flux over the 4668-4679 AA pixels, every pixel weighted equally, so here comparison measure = 4.01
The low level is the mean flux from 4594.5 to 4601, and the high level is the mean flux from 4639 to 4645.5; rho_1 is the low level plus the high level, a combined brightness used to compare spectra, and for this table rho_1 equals 112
